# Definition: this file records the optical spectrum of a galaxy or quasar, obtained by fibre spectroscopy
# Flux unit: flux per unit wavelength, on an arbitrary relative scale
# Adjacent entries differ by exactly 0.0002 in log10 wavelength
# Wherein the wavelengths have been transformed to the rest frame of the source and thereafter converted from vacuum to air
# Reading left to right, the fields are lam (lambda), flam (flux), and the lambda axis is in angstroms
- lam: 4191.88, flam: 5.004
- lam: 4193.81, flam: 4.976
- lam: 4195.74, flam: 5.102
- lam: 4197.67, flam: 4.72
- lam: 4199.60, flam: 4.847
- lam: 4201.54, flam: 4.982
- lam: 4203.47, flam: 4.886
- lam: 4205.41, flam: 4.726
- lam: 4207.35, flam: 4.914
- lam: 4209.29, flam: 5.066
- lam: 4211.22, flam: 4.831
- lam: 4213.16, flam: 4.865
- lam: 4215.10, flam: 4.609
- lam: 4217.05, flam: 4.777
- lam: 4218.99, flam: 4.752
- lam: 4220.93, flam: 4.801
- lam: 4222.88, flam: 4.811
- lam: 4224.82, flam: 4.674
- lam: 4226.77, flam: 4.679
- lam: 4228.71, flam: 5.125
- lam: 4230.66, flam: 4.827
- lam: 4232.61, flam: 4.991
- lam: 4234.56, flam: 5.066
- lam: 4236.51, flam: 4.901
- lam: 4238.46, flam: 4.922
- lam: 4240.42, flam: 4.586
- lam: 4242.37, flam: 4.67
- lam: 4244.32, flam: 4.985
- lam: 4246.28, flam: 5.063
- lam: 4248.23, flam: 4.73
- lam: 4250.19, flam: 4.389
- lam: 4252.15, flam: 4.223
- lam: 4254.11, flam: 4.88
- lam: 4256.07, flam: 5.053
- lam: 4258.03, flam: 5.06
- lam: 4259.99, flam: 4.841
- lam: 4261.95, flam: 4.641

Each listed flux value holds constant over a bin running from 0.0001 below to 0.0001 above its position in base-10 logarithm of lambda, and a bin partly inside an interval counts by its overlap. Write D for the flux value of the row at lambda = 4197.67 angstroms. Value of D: 4.72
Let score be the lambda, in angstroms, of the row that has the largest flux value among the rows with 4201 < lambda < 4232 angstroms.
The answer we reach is 4228.71 angstroms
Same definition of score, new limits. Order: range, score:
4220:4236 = 4228.71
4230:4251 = 4234.56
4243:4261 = 4246.28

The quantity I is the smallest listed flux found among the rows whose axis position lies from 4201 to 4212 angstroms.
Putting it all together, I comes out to 4.726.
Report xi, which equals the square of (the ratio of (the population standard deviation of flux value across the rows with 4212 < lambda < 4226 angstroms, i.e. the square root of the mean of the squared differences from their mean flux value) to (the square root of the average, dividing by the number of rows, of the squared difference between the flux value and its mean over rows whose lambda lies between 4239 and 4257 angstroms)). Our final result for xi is 0.1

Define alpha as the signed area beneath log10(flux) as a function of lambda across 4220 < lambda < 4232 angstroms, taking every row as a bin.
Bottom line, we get 8.20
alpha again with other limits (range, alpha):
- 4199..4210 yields 7.59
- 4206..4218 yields 8.21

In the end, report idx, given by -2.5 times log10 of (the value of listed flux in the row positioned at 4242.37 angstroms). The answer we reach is -1.67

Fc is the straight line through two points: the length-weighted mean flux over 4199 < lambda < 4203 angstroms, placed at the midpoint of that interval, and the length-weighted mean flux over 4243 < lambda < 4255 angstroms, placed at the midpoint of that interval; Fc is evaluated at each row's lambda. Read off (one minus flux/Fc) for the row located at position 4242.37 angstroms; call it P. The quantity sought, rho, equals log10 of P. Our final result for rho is -1.8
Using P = 0.014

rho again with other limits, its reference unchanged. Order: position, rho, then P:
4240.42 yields -1.5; 0.034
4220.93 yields -2.2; 0.006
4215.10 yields -1.3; 0.051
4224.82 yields -1.5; 0.029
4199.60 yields -1.8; 0.015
